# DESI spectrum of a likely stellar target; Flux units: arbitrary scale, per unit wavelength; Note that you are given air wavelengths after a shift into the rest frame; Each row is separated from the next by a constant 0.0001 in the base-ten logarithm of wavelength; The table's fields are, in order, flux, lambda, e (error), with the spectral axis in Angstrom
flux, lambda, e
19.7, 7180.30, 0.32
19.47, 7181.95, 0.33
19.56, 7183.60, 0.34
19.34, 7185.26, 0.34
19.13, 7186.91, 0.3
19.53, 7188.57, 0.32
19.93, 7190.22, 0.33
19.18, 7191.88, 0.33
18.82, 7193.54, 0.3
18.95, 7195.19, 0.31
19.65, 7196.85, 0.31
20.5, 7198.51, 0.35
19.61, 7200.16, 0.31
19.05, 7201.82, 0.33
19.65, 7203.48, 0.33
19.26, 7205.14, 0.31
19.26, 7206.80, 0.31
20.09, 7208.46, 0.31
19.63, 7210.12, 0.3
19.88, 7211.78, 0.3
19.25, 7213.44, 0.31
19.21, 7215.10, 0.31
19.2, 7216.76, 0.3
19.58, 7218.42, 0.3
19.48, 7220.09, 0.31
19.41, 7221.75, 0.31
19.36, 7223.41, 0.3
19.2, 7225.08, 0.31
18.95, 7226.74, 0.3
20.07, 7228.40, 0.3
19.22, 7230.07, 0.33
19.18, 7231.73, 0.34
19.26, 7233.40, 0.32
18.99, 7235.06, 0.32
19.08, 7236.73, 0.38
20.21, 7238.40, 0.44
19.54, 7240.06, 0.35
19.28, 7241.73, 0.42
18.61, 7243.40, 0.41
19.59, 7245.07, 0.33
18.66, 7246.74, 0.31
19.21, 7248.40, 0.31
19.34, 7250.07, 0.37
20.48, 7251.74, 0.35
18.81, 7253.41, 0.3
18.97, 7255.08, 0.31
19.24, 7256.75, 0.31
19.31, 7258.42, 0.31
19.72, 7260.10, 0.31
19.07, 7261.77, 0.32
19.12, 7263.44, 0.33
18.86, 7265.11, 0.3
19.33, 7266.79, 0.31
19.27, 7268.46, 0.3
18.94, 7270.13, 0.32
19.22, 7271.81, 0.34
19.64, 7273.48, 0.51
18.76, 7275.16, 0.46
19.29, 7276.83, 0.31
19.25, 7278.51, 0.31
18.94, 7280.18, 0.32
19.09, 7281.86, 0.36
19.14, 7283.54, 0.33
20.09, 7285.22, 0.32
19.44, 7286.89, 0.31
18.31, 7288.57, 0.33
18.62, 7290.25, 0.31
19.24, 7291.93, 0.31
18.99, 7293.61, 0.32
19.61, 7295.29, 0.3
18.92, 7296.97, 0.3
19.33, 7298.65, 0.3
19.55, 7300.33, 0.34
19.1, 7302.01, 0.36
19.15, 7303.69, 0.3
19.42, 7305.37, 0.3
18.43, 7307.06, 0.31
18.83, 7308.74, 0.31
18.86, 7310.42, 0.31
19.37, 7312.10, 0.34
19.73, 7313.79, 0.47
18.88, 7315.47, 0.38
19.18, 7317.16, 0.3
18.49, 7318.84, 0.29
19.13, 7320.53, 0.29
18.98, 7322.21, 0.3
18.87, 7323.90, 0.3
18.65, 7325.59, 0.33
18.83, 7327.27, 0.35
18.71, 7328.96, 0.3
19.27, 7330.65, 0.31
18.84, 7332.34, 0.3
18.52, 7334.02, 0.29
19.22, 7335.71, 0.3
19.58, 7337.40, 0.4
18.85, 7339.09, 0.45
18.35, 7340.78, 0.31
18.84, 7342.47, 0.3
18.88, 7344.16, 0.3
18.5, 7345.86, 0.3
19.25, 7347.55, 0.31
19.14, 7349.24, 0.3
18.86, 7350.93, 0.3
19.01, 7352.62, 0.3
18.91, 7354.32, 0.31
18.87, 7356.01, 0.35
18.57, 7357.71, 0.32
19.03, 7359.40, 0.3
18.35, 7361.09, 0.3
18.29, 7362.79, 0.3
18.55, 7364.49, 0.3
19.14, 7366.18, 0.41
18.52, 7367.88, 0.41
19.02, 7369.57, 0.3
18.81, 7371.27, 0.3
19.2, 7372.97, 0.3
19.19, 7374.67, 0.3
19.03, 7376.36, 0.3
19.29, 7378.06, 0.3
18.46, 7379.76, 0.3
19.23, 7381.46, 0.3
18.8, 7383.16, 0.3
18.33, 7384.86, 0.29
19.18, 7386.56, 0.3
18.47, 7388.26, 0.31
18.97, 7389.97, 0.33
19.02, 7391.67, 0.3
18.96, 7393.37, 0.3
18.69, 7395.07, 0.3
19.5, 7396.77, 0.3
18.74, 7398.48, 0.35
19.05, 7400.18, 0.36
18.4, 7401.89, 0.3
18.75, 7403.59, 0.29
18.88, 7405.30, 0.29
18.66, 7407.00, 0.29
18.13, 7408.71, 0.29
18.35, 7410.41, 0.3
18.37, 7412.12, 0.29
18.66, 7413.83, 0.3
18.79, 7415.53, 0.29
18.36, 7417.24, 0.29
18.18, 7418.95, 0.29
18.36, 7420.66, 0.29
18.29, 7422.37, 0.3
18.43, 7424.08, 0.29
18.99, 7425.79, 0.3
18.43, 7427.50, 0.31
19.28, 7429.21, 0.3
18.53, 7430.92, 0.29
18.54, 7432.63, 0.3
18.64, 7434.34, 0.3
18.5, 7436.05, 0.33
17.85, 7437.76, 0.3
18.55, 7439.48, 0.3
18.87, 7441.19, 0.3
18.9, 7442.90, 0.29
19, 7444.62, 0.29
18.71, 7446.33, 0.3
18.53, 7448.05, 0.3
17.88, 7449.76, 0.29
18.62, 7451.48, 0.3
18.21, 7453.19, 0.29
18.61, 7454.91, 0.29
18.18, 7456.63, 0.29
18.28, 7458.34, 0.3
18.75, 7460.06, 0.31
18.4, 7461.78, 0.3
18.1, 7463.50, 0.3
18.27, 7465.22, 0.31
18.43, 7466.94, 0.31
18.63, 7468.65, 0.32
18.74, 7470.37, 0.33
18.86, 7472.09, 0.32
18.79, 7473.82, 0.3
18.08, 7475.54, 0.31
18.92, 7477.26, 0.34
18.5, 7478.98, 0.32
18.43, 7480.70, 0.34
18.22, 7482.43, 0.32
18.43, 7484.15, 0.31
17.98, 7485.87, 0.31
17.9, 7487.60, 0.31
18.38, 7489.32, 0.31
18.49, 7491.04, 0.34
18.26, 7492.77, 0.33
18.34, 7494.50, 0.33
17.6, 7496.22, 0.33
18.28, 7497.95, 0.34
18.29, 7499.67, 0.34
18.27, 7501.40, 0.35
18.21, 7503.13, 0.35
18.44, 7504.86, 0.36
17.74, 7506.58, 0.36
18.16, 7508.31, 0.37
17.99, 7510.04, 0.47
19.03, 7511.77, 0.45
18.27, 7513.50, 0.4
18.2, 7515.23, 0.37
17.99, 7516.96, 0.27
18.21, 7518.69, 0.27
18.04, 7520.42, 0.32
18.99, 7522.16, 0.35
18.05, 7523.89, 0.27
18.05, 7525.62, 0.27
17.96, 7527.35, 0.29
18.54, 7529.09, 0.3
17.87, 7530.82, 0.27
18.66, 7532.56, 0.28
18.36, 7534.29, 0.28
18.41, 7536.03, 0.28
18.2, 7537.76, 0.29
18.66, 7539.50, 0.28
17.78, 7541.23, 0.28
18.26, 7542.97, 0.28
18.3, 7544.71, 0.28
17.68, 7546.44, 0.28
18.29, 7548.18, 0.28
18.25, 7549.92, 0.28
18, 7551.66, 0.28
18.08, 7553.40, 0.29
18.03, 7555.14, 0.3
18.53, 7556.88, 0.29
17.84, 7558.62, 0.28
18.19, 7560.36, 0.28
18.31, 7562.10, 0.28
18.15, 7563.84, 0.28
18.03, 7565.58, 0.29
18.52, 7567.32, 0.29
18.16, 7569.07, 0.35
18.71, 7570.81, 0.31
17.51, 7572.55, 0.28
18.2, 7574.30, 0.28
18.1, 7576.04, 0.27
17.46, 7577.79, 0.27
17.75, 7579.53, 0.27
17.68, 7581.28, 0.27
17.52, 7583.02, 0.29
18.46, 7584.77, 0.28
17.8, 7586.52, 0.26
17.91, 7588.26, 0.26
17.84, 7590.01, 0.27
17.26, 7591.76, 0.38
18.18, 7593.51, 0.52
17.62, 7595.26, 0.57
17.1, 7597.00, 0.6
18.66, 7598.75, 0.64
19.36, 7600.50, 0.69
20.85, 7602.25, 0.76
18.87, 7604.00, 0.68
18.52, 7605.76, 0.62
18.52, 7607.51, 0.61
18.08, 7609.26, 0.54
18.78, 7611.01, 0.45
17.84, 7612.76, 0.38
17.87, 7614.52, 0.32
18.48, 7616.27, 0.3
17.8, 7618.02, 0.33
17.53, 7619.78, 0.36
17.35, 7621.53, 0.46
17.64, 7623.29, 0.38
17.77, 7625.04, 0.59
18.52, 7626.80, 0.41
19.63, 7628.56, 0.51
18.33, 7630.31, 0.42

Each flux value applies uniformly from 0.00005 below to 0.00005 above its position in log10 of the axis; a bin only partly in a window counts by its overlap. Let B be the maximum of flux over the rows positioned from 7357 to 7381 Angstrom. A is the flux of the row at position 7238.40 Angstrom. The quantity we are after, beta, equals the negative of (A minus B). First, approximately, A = 20.21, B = 19.29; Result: -0.9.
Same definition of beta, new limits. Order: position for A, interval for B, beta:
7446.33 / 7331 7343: 0.9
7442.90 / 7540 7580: -0.2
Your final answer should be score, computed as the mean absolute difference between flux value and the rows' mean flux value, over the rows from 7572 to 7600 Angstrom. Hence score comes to 0.33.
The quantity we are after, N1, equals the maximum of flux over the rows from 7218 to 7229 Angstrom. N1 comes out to 20.07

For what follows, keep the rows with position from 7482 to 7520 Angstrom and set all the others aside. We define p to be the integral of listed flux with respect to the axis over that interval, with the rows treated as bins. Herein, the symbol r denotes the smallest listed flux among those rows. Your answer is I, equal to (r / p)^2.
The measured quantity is 0.0006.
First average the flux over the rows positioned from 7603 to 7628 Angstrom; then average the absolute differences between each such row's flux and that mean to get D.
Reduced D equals 0.43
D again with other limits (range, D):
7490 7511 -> 0.20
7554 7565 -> 0.17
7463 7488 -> 0.26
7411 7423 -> 0.17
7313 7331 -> 0.26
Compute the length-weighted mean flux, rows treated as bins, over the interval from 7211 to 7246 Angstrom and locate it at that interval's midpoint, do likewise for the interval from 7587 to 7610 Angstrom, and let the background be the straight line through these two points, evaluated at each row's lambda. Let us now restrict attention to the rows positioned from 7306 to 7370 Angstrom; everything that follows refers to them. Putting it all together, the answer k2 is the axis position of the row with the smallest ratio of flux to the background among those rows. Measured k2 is 7307.06 Angstrom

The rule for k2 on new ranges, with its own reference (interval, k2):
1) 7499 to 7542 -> 7506.58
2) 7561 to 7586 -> 7577.79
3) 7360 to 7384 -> 7362.79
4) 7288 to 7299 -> 7288.57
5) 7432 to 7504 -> 7496.22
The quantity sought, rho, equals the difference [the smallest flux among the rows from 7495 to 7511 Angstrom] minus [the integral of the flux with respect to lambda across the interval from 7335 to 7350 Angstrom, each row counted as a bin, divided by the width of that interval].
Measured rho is -1.35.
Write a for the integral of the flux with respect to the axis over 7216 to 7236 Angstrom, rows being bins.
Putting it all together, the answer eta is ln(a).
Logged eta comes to 5.96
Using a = 386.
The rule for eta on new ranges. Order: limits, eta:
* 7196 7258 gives 7.09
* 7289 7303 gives 5.59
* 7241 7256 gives 5.66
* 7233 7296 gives 7.10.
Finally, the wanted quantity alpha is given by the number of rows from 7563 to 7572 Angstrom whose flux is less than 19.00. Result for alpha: 5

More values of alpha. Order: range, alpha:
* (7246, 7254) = 2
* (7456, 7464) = 5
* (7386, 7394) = 3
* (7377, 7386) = 3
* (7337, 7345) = 4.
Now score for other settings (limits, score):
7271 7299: 0.30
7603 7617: 0.33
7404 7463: 0.24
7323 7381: 0.25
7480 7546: 0.22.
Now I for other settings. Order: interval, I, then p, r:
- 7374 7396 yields 0.0019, 416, 18.33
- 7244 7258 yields 0.0048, 270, 18.66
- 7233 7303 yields 0.0002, 1346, 18.31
